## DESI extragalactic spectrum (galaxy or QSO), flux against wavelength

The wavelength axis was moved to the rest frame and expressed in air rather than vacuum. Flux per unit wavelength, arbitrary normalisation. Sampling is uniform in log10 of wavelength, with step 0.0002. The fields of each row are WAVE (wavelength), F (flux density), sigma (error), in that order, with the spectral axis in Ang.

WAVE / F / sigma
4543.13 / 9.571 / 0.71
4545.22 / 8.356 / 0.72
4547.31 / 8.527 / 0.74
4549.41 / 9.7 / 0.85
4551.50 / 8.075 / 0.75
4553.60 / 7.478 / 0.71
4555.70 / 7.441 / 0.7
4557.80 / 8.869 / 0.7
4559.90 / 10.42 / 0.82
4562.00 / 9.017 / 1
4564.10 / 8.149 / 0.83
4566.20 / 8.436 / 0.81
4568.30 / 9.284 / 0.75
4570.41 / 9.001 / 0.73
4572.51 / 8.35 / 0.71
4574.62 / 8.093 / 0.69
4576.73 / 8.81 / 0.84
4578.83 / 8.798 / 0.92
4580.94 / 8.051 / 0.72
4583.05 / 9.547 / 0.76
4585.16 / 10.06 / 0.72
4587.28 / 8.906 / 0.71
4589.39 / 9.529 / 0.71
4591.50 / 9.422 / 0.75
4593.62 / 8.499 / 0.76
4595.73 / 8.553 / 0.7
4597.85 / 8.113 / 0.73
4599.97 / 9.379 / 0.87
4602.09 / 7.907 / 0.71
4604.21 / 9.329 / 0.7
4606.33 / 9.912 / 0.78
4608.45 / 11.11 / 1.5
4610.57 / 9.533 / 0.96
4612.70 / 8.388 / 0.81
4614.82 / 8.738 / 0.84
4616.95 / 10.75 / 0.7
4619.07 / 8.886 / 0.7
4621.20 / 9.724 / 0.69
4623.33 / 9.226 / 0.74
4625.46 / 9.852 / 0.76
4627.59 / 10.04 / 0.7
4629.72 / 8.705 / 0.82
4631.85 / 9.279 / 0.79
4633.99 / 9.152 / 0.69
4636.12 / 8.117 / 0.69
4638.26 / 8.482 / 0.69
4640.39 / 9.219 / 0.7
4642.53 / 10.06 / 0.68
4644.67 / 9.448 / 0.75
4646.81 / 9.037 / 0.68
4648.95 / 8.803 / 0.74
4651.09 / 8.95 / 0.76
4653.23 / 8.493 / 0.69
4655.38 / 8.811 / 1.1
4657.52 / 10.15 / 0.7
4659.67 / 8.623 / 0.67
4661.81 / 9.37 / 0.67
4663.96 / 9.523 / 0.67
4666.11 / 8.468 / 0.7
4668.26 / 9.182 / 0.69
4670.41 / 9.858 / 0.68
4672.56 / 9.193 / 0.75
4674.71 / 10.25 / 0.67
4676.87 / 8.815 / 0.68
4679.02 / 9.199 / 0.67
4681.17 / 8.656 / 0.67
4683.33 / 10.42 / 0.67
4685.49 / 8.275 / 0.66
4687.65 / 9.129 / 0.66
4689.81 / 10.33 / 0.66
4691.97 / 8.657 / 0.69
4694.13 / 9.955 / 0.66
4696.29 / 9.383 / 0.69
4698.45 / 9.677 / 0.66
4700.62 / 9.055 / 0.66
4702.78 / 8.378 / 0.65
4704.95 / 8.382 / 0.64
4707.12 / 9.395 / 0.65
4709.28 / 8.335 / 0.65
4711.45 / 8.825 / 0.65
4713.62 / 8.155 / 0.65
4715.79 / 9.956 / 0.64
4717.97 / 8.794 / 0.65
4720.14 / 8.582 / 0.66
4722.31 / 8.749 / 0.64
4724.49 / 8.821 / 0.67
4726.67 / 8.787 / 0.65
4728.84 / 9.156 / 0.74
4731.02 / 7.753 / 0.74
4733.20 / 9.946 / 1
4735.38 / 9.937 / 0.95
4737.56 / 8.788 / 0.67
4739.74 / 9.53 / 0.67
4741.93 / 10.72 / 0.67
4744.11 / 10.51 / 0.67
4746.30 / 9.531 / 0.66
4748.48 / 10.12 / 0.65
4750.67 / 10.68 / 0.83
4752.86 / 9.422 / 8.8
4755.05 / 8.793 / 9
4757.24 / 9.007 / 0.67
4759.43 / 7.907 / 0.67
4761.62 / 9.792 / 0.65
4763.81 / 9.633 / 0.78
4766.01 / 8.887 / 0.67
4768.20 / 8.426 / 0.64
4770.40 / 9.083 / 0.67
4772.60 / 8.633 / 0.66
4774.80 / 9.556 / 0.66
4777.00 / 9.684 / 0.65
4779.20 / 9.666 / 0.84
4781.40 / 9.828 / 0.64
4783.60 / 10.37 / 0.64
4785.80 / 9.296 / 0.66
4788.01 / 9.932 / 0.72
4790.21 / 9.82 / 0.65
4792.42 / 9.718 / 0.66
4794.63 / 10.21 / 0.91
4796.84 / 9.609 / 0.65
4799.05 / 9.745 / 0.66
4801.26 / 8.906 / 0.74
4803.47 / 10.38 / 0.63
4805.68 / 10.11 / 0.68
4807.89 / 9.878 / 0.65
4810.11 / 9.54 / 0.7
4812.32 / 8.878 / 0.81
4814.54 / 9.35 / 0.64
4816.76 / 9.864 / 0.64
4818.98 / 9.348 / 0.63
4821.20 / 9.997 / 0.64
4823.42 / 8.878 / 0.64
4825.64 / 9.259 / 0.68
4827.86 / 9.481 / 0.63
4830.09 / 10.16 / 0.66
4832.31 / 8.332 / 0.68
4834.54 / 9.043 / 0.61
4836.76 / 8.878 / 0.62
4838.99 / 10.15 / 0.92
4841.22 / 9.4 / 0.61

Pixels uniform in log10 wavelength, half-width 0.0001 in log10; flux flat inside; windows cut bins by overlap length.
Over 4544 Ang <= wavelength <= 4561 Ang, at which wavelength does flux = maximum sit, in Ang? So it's 4559.90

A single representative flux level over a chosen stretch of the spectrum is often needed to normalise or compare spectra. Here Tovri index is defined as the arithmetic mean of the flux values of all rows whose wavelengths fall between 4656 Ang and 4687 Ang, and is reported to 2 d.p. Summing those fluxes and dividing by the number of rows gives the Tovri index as 9.28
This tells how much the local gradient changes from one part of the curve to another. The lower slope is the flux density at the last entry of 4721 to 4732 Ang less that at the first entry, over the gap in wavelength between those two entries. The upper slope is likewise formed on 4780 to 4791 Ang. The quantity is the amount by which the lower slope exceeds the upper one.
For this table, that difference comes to -0.1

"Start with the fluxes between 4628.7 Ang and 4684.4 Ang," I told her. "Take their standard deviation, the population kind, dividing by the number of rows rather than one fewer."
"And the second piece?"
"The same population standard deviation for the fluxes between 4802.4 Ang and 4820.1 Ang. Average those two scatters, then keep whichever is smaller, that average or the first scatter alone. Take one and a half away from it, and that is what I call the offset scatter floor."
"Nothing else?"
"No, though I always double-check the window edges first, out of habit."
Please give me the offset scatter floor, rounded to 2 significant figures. -0.98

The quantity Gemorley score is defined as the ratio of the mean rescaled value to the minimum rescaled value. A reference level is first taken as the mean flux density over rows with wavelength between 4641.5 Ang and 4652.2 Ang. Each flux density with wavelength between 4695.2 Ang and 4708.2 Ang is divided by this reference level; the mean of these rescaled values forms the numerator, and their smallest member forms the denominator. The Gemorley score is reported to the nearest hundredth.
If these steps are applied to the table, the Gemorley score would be 1.08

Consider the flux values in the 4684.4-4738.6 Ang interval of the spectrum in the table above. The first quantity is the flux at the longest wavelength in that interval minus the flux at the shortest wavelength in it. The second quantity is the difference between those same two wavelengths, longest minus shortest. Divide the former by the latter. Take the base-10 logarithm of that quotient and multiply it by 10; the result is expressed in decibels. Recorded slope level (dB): -20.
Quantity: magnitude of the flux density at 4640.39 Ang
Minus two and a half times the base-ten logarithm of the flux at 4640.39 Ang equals -2.41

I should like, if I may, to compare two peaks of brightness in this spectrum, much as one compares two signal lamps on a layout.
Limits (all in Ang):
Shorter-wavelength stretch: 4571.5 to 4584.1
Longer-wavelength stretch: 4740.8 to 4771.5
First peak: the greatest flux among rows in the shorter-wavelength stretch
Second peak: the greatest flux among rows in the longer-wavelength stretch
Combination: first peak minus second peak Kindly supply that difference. -1.2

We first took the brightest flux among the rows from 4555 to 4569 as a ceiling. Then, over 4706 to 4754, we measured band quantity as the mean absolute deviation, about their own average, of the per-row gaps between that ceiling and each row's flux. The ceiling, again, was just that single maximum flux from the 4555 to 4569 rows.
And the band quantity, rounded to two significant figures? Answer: 0.68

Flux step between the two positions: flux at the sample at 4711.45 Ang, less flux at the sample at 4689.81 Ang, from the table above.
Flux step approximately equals -1.5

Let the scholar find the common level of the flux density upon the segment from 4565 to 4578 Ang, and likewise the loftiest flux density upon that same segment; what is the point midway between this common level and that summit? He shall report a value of 9.0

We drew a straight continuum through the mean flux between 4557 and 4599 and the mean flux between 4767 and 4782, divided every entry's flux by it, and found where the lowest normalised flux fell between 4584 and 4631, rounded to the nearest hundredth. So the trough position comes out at 4602.09 Ang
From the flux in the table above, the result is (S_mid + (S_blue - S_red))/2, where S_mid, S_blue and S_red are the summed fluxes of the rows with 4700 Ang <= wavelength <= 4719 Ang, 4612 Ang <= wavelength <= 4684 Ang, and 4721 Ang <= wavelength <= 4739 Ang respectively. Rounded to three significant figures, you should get 161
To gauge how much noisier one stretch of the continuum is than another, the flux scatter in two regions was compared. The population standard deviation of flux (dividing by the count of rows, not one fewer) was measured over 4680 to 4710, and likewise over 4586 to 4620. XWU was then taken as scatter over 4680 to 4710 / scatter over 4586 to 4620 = 0.84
